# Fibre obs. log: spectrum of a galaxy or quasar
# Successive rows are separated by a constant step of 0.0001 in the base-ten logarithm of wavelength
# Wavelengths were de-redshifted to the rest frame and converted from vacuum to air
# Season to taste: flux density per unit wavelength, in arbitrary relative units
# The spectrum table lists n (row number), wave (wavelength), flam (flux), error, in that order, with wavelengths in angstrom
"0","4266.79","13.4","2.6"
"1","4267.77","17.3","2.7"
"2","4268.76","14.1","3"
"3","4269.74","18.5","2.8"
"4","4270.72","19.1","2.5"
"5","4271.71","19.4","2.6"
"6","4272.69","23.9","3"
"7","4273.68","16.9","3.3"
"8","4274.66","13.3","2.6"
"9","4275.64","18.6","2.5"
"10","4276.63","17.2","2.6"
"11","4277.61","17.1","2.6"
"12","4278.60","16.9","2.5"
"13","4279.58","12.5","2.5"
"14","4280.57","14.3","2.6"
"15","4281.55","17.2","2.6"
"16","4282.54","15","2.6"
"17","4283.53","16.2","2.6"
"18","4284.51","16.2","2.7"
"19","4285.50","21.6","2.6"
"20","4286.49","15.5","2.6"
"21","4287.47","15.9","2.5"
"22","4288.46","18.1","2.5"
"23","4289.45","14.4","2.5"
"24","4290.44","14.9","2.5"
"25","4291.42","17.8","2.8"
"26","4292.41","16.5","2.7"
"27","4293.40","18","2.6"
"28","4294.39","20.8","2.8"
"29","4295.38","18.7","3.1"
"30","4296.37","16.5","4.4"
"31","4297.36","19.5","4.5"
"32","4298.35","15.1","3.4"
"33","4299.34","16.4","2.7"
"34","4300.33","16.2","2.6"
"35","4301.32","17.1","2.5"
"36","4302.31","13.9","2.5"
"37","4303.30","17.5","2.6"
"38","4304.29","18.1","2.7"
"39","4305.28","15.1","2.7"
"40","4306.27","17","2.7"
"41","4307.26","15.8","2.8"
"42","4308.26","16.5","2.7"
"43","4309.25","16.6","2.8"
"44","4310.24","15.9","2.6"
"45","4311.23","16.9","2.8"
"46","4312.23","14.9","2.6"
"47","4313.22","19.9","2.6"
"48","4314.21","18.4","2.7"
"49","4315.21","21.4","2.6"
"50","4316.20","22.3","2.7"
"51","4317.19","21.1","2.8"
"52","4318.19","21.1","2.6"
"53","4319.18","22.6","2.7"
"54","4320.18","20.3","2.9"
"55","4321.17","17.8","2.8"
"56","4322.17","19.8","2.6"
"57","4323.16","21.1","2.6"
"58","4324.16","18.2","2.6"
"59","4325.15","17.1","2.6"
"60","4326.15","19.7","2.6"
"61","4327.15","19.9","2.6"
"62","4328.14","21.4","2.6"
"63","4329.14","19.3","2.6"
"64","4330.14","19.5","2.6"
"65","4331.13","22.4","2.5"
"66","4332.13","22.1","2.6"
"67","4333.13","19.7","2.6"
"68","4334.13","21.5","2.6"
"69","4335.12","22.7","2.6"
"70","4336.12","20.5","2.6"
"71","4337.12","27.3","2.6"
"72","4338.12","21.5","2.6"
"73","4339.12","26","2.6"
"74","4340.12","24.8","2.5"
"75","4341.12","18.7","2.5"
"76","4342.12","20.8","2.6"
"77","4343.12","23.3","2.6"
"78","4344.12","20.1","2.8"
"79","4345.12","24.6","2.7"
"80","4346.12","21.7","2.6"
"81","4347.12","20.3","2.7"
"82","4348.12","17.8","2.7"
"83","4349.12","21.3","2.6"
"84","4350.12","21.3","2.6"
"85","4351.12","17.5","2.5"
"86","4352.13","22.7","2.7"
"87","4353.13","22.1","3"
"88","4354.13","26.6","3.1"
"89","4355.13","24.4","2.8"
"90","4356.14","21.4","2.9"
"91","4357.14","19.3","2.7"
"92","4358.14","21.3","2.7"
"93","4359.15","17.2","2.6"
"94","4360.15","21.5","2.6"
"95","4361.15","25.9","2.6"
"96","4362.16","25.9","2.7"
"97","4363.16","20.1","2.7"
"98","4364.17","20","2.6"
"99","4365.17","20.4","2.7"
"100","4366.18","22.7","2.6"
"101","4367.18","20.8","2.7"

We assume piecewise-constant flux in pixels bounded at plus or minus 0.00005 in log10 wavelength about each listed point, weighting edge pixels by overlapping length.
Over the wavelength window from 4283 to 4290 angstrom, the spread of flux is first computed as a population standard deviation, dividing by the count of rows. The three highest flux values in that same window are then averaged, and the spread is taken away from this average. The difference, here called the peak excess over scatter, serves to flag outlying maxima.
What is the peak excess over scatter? 16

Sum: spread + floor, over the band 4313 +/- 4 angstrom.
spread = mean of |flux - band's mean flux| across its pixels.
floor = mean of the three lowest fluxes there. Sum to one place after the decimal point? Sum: 18.0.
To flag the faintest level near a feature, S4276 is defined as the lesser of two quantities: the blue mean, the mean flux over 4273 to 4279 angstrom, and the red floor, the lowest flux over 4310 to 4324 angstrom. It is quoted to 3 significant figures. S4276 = 14.9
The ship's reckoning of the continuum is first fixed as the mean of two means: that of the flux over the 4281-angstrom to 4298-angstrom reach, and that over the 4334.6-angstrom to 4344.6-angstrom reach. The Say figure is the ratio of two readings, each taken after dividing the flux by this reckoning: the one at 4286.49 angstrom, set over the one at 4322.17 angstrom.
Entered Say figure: 0.78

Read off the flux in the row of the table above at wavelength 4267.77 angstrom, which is 17.3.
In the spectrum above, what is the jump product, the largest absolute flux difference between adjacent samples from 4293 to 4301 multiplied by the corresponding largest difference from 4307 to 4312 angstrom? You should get 4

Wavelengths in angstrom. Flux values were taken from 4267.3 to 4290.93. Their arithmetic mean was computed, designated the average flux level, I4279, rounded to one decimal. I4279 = 16.8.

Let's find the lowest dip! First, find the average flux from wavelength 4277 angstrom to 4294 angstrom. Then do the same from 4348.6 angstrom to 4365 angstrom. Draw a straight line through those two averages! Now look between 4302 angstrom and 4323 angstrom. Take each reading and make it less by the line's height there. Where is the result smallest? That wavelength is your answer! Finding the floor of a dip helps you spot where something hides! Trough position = 4302.31 angstrom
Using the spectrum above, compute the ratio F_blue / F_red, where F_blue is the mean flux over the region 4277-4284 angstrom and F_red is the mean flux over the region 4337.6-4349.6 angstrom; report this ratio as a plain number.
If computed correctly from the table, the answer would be 0.718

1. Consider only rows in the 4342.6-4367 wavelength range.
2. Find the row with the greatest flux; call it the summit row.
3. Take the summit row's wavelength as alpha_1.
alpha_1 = 4354.13 angstrom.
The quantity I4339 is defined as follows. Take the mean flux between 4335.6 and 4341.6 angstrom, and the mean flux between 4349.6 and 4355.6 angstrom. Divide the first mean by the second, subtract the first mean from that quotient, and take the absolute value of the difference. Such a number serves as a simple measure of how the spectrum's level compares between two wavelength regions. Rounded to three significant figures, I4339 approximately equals 22.1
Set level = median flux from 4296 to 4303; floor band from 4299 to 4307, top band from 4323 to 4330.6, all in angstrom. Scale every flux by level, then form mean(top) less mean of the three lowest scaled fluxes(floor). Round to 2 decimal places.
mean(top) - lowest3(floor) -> 0.27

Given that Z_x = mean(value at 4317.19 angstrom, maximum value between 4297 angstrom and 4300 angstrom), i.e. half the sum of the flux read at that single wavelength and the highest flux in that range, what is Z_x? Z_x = 20.3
